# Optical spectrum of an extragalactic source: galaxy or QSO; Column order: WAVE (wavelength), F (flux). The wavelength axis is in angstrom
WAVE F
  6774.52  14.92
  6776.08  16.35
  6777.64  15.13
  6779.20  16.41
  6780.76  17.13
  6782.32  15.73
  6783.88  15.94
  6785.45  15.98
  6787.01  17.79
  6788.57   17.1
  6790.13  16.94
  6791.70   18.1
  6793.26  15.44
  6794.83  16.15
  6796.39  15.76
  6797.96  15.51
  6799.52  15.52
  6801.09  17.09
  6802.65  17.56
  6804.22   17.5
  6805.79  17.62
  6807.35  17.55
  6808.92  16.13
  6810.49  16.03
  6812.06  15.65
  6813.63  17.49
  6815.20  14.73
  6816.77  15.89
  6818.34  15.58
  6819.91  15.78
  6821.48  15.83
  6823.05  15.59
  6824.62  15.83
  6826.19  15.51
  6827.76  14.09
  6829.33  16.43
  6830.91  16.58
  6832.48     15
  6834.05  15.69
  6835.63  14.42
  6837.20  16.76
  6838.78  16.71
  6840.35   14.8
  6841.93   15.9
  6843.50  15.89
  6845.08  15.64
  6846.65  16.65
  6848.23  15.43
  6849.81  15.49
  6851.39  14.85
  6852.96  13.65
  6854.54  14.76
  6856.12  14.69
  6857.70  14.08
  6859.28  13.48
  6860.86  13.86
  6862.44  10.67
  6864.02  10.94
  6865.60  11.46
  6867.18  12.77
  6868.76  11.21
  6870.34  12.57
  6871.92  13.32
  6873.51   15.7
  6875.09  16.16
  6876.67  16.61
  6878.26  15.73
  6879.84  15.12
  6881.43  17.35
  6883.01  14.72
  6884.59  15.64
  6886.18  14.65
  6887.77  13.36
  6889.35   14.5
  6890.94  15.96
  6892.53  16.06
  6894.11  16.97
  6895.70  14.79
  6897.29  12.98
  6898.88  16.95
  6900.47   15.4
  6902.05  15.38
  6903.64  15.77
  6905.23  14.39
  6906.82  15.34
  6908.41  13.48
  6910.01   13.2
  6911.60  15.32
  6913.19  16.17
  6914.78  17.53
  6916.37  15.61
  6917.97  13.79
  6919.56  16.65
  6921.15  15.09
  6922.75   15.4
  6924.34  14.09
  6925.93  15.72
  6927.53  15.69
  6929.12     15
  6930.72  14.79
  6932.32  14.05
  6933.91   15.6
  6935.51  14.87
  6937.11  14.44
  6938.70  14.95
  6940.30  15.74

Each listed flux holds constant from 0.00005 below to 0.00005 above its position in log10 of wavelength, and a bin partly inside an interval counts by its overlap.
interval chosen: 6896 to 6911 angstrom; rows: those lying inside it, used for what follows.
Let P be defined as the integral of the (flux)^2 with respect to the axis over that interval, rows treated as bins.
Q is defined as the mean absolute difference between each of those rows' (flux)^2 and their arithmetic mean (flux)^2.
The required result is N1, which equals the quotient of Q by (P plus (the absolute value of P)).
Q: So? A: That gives 0.0050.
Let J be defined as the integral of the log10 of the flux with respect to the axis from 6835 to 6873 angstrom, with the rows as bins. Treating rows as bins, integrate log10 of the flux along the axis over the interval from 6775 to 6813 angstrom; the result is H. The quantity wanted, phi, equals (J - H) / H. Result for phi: -0.06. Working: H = 46.2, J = 43.6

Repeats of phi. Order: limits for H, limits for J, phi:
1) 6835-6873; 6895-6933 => 0.03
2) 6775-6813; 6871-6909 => -0.03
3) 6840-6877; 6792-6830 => 0.08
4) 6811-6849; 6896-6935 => 0.01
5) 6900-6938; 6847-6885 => -0.03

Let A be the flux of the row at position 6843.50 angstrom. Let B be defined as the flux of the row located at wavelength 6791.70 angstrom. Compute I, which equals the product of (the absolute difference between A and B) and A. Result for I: 35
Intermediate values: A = 15.89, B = 18.1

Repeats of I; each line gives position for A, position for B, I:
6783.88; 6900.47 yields 9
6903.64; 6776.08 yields 9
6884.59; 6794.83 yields 8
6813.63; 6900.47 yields 37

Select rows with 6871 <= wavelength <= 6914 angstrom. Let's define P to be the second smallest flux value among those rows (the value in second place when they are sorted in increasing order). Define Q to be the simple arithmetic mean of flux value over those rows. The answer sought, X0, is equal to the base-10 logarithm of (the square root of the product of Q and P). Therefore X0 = 1.15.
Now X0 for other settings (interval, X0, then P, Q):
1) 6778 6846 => 1.18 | 14.42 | 16.2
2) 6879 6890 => 1.17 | 14.5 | 15.0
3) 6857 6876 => 1.08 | 10.94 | 13.0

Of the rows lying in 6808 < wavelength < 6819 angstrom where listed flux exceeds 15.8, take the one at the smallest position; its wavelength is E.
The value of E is 6808.92 angstrom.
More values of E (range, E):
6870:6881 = 6875.09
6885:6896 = 6890.94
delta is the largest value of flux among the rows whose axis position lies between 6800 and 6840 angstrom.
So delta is 17.62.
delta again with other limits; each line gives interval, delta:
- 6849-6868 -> 15.49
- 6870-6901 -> 17.35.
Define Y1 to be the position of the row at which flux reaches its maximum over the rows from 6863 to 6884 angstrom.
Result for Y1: 6881.43 angstrom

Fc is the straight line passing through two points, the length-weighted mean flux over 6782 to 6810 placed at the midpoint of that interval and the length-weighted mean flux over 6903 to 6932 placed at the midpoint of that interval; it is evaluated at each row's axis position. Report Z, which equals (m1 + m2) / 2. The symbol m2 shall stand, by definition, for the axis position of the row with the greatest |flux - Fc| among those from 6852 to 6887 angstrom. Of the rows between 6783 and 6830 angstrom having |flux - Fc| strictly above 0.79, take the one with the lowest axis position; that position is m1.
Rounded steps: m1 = 6783.88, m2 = 6862.44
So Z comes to 6823.2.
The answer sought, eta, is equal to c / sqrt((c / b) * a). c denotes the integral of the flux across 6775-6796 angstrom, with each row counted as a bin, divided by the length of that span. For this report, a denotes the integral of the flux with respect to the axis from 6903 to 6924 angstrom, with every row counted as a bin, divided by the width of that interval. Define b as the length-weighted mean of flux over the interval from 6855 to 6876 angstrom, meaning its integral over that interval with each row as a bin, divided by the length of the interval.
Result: 3.78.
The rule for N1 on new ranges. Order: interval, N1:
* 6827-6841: 0.0041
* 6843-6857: 0.0031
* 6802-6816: 0.0040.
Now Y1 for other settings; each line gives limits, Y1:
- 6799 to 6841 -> 6805.79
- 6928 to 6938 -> 6933.91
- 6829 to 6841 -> 6837.20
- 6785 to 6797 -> 6791.70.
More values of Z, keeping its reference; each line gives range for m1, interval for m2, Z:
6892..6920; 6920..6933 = 6909.2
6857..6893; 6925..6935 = 6895.0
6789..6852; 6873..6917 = 6844.5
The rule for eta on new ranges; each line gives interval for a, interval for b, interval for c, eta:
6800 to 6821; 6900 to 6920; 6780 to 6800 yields 3.89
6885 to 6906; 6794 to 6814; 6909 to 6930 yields 4.09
